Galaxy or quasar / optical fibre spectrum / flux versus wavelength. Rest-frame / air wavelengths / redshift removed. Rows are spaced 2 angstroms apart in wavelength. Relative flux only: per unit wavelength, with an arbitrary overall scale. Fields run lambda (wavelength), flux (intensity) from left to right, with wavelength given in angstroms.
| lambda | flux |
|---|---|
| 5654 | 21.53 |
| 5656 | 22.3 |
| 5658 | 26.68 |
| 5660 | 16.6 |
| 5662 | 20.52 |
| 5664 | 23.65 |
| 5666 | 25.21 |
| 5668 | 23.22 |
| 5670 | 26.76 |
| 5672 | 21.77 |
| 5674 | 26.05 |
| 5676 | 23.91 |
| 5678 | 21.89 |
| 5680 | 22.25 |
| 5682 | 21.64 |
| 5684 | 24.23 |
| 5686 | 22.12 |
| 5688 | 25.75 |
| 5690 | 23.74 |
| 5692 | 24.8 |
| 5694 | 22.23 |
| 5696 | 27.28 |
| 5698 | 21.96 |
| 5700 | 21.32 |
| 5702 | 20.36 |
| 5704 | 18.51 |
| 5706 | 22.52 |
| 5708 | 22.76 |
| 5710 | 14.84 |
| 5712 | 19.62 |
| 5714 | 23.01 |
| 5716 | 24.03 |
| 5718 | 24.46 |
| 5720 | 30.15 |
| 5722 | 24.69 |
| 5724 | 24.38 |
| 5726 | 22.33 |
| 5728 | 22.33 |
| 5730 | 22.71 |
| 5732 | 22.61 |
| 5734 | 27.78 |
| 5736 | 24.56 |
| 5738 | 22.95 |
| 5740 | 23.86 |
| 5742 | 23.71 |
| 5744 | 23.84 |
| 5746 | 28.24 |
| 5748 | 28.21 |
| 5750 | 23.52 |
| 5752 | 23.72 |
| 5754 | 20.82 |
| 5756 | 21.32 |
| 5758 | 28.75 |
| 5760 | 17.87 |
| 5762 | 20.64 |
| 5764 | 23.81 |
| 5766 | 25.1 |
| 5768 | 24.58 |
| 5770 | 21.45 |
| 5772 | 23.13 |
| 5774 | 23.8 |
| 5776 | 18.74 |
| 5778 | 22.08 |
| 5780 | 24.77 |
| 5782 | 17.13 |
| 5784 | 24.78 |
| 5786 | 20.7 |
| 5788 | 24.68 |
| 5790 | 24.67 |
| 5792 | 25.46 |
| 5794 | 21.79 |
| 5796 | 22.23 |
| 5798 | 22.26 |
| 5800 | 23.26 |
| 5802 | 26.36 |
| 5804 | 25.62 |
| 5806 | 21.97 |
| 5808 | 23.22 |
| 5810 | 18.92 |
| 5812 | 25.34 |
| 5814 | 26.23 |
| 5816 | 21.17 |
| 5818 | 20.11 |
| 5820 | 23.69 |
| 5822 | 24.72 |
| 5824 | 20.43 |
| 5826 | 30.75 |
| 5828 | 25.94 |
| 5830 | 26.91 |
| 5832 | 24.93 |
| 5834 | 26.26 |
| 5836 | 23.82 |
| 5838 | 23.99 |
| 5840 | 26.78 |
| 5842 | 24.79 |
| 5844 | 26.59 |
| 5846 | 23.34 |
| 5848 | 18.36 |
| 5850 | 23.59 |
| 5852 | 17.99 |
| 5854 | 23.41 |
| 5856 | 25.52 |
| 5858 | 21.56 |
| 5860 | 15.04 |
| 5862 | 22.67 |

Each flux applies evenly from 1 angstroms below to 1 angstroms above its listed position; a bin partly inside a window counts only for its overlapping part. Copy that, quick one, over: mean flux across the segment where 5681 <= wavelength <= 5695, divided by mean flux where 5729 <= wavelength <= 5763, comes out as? 0.99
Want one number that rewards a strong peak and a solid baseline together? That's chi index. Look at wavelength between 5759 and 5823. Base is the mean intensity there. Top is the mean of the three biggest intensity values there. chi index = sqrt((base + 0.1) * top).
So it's 24.4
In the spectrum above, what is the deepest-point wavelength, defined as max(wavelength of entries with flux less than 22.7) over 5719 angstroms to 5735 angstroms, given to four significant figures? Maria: 5732 angstroms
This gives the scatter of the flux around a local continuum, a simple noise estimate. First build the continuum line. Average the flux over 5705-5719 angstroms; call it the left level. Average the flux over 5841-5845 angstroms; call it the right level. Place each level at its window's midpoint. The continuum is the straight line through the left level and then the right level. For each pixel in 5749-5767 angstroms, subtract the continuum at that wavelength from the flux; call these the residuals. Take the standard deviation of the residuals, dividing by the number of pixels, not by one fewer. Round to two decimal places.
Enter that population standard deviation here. 2.94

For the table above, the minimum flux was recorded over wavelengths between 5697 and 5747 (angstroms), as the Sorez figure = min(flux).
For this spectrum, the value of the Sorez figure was 14.84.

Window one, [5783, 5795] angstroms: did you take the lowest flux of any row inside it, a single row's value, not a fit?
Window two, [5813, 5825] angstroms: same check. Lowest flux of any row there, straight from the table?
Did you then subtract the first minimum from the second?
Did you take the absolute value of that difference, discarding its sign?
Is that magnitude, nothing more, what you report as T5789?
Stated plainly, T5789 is 1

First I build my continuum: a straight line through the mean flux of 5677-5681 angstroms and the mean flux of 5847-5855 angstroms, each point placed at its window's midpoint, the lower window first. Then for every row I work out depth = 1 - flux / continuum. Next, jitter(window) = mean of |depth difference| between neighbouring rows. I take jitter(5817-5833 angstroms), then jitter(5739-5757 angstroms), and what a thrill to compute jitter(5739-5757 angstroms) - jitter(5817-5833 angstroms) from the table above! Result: -0.11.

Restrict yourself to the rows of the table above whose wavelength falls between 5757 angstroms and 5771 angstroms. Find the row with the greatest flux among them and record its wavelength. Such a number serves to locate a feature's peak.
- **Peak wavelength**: 5758 angstroms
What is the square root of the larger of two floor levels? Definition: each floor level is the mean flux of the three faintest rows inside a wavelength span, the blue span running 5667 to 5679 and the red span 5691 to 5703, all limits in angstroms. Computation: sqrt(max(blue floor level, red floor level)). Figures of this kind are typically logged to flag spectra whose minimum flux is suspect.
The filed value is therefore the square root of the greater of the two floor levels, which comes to 4.72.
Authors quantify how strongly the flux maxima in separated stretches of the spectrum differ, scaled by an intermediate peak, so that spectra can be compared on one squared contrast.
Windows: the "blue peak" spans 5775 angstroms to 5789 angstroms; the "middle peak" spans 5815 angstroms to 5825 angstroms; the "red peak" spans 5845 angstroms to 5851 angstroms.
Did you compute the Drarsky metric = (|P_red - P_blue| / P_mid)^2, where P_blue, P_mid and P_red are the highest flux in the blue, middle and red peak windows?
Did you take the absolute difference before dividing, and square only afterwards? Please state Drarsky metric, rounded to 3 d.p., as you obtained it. 0.002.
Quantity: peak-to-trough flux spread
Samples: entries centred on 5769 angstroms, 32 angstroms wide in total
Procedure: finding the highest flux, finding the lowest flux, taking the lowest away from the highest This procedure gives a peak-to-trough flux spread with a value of 12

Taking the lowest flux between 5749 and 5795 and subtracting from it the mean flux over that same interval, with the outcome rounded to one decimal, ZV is -5.6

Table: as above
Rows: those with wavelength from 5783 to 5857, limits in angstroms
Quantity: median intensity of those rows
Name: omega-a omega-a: 24.0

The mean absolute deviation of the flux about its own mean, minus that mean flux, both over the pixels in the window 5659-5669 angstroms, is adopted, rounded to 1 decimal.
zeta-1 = -19.2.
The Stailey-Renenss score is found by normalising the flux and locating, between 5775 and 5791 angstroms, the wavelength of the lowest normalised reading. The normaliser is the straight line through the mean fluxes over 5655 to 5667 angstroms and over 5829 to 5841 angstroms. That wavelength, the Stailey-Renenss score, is 5782 angstroms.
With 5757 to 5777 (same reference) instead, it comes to 5760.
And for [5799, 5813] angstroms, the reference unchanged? 5810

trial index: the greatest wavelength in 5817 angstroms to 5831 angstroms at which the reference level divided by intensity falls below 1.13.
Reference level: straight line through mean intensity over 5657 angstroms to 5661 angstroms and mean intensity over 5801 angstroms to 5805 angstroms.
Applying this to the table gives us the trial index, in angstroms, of 5830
